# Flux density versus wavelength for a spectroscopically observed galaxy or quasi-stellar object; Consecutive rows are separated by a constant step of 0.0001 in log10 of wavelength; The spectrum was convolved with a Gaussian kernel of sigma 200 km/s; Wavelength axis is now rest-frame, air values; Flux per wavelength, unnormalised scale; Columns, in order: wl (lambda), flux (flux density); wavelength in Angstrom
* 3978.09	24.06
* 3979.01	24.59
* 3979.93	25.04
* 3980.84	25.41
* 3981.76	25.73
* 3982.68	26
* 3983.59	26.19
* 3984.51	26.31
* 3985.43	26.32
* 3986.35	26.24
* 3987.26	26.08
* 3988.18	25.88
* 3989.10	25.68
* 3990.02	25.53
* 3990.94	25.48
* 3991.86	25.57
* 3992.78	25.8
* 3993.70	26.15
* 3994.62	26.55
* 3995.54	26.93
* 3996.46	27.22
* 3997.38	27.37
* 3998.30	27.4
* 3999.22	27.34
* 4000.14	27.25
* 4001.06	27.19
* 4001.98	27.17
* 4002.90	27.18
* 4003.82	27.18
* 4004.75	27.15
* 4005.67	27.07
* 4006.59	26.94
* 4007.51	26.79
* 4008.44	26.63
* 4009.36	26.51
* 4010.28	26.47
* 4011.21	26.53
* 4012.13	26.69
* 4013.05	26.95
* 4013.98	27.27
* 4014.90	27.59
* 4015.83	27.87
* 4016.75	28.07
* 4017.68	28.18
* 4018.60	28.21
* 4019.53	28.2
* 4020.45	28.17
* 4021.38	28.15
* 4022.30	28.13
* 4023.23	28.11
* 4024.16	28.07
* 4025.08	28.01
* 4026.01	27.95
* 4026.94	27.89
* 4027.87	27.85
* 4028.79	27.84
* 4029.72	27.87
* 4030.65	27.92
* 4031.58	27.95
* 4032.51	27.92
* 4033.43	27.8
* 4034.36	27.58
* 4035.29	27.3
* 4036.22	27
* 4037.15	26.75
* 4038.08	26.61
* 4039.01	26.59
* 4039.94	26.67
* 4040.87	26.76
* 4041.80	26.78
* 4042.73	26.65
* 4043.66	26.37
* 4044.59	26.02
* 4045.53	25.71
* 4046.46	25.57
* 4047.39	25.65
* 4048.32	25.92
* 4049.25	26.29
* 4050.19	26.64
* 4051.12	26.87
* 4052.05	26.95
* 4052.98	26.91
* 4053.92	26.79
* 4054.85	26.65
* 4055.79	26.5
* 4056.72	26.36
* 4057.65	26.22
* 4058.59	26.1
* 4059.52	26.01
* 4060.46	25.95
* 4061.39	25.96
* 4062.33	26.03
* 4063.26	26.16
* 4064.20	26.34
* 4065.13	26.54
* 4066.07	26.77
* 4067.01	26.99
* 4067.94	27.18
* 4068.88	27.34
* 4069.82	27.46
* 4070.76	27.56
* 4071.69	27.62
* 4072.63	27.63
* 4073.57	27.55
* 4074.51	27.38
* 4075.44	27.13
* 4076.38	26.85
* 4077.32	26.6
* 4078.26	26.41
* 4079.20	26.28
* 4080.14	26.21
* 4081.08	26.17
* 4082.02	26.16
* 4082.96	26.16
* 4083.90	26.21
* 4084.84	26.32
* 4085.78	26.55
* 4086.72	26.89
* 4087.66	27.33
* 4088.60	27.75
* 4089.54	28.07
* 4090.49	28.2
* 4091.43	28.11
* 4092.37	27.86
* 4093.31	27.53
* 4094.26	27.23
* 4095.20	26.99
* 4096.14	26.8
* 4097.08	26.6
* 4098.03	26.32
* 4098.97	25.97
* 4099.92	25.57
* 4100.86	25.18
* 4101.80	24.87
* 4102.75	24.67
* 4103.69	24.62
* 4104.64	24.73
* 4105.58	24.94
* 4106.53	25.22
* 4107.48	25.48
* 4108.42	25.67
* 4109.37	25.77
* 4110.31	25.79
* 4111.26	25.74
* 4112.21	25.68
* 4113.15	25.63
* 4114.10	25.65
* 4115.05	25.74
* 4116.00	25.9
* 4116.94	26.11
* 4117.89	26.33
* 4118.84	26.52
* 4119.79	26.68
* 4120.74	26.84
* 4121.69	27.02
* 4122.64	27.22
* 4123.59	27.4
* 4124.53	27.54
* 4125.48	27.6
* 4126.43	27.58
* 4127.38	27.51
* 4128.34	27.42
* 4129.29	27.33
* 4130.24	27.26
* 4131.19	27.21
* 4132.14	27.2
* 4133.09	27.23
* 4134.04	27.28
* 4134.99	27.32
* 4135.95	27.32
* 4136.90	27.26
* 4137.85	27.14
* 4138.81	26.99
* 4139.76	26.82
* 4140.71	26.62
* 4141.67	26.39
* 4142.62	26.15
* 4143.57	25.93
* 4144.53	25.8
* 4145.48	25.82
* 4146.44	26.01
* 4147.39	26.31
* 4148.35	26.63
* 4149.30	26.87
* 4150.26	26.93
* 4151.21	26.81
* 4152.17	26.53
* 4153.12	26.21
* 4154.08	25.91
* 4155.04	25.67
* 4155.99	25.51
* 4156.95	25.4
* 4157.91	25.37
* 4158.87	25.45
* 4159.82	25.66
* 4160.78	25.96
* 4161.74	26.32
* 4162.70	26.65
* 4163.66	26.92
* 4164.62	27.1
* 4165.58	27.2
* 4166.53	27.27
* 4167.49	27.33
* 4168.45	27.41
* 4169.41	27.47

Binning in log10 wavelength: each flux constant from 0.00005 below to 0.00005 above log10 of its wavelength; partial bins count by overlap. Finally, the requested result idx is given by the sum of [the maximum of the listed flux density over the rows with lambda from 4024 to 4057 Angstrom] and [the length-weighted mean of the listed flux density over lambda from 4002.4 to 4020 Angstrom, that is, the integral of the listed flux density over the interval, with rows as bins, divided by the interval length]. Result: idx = 55.3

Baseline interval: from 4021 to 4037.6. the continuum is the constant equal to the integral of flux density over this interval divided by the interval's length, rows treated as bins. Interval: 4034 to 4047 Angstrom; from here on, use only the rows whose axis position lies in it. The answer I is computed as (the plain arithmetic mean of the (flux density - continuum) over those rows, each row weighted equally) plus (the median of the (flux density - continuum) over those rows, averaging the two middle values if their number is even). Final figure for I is -2.31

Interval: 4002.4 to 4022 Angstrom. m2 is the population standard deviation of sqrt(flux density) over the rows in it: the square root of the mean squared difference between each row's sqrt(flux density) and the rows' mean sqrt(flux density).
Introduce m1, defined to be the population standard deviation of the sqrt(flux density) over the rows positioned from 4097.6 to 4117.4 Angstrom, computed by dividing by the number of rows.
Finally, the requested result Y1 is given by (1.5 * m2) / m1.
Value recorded 1.9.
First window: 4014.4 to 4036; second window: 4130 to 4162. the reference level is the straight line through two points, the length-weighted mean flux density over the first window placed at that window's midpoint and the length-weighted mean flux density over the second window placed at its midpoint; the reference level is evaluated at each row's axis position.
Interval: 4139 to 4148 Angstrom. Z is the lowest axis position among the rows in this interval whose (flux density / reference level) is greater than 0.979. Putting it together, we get 4139.76 Angstrom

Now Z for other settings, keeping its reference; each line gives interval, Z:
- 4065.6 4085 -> 4067.01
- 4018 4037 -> 4018.60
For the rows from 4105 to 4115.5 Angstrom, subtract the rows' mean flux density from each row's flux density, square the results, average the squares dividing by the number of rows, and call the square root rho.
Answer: 0.25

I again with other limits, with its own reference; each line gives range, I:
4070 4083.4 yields -2.01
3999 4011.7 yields -1.50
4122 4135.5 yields -0.88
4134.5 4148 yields -2.50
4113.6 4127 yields -2.09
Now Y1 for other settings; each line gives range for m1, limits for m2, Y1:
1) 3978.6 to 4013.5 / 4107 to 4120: 0.7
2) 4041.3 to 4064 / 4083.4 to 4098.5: 2.4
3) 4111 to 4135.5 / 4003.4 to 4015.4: 0.7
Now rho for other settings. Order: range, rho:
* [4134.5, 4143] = 0.40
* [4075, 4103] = 0.89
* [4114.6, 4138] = 0.52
